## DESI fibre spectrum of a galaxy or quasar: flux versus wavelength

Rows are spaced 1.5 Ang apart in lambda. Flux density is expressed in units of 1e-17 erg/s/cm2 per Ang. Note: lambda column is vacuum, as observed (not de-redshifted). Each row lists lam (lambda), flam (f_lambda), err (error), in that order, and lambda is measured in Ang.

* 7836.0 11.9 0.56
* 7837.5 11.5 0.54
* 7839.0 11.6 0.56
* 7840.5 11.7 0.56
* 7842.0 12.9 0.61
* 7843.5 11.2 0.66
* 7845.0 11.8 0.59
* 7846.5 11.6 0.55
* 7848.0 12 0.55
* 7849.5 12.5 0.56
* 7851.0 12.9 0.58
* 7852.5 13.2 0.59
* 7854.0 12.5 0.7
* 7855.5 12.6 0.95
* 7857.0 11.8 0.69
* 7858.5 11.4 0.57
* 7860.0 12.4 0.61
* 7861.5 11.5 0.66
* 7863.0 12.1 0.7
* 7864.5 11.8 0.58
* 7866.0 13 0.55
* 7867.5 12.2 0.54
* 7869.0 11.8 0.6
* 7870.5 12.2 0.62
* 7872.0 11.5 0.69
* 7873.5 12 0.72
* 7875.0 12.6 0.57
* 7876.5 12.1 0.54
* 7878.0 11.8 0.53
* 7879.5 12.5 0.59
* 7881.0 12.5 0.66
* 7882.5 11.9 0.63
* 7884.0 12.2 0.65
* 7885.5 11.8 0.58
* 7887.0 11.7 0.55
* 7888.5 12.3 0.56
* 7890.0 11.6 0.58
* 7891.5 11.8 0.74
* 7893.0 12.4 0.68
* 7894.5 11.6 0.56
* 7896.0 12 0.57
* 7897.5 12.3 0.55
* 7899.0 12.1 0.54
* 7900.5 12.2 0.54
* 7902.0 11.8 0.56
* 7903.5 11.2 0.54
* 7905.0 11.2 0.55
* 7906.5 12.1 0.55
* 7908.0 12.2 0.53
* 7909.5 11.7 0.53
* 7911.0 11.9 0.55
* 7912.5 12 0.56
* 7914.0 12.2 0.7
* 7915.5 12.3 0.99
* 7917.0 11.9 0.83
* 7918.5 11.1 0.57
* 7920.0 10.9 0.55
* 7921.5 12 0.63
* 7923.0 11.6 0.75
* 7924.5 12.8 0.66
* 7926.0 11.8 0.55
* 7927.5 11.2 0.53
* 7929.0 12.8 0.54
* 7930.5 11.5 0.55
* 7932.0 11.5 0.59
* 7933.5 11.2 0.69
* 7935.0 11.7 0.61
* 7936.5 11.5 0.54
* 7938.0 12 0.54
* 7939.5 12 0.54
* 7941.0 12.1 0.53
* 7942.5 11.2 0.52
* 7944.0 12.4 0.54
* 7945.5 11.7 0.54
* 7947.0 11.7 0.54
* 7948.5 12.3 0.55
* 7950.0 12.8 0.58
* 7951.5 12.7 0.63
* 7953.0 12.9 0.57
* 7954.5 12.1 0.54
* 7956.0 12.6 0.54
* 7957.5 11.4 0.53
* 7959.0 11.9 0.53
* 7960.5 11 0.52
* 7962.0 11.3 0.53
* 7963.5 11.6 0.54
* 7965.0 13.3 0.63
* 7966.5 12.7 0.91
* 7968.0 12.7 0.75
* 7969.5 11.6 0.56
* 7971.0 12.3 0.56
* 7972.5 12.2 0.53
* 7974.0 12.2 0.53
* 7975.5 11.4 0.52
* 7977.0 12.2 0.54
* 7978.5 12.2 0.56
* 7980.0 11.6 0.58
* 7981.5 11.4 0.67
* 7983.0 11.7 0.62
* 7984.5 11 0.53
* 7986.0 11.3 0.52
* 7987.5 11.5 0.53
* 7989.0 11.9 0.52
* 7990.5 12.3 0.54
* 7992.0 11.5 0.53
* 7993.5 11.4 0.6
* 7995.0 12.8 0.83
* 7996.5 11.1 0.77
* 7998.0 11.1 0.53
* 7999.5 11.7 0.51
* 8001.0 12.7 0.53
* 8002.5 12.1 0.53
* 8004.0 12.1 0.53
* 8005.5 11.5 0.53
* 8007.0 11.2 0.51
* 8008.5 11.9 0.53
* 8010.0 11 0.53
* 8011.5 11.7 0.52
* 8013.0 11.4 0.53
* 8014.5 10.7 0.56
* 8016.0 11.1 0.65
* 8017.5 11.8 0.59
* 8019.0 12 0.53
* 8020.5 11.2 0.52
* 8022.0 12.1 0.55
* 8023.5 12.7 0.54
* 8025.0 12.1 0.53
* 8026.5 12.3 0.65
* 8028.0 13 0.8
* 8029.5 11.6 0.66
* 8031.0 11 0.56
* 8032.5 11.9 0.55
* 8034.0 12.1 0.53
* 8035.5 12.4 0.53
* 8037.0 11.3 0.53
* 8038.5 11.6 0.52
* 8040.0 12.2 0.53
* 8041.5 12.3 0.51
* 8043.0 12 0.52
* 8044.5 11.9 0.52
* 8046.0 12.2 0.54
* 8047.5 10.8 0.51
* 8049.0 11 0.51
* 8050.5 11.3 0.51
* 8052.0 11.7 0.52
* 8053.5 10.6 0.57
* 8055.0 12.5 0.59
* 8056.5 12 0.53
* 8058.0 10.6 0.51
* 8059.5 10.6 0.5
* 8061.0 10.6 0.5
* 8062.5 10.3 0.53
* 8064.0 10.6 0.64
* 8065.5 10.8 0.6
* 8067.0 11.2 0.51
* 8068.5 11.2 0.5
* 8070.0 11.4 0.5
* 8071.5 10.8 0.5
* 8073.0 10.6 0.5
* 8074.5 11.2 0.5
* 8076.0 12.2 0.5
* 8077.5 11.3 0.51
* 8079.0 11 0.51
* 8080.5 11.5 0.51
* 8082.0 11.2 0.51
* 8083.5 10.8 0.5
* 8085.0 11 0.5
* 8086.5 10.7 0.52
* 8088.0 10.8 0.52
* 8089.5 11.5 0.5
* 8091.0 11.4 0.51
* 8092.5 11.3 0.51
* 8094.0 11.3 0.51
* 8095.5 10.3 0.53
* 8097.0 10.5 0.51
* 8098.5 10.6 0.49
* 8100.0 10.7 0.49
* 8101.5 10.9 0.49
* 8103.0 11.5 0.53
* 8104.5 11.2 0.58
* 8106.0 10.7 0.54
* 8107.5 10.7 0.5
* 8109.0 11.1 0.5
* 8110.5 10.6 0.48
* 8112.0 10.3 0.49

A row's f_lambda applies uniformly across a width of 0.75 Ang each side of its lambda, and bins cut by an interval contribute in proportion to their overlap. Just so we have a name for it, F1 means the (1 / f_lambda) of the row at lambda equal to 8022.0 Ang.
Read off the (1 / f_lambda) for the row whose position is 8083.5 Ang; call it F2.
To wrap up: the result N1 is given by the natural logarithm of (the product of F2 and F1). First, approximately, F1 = 0.083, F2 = 0.093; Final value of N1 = -4.87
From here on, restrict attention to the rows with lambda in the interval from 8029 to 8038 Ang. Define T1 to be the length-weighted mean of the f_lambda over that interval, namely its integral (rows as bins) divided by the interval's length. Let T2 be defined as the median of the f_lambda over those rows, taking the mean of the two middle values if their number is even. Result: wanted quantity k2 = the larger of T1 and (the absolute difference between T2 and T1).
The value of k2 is 11.7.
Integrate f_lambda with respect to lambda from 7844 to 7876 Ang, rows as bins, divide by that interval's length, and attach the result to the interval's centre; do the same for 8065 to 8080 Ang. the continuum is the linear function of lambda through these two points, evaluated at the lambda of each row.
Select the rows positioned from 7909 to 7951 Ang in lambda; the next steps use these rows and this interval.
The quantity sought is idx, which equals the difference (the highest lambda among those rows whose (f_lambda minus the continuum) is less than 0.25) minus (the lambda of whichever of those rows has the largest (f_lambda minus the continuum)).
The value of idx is -3.0 Ang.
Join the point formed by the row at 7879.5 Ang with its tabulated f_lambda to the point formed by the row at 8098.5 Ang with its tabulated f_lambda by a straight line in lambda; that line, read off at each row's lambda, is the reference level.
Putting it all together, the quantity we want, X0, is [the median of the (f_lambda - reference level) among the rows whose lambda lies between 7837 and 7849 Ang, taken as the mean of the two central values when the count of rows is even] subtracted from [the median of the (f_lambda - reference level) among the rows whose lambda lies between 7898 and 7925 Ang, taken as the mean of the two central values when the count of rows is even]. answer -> 0.9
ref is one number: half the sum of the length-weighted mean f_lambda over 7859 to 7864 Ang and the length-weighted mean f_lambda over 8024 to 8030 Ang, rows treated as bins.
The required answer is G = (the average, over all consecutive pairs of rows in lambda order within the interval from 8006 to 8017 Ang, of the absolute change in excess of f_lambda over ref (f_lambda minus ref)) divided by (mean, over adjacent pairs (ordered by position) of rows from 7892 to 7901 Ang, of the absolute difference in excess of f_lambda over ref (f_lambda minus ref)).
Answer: 1.71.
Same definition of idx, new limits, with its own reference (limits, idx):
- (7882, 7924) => 7.5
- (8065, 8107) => 30.0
